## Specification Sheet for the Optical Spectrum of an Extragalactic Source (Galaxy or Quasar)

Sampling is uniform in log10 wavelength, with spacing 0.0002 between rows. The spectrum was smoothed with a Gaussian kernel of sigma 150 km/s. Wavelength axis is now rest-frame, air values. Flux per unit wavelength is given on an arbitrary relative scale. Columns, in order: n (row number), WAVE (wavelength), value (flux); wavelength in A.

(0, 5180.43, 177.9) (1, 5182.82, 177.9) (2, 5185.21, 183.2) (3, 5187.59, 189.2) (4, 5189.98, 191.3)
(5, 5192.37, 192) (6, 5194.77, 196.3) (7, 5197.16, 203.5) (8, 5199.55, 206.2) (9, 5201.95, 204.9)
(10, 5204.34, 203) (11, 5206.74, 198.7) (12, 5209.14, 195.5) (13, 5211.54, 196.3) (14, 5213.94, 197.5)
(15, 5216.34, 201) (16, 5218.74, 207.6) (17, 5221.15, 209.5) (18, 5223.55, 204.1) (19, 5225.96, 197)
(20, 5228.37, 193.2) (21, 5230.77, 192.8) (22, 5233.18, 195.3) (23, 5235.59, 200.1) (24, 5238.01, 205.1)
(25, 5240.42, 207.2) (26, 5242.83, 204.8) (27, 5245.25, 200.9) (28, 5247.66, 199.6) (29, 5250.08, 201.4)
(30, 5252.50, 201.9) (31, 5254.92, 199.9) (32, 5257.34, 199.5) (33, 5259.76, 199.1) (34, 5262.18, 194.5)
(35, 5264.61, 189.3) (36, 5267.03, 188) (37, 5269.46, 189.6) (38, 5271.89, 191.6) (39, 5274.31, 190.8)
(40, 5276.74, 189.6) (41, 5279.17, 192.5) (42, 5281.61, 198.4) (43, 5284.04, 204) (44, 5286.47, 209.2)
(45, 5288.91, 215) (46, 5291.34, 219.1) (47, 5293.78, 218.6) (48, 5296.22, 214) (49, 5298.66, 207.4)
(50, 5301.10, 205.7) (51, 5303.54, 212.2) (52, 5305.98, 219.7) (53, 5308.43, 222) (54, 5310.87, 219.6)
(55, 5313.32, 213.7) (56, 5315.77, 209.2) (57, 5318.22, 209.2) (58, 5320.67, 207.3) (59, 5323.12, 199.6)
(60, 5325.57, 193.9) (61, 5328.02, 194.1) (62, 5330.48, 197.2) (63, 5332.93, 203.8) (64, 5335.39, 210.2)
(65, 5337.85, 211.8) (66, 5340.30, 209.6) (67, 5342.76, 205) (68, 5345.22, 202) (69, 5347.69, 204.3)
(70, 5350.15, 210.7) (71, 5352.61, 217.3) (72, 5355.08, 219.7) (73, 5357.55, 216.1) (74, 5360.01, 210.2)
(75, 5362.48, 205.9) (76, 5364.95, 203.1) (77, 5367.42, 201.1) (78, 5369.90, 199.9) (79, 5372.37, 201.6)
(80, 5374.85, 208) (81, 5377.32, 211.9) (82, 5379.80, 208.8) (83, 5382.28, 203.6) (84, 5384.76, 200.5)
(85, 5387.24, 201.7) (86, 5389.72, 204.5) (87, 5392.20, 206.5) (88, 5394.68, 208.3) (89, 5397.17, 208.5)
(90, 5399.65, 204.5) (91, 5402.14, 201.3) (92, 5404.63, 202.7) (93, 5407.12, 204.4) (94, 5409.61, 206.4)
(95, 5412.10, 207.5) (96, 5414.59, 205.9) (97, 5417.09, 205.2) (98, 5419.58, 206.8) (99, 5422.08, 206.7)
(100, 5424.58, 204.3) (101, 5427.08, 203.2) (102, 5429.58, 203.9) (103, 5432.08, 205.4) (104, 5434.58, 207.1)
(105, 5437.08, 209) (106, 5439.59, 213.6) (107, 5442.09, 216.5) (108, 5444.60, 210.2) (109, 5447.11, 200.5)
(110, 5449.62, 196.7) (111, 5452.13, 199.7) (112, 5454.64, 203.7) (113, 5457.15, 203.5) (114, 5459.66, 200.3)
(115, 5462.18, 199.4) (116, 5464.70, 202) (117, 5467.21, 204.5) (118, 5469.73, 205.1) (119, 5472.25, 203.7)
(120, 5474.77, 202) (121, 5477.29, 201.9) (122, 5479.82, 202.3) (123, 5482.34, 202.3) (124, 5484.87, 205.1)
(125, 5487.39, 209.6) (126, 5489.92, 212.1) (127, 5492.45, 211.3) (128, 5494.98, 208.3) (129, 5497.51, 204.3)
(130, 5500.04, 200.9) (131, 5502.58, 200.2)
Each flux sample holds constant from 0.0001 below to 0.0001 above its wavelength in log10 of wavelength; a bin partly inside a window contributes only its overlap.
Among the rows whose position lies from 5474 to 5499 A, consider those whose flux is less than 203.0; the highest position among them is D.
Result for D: 5482.34 A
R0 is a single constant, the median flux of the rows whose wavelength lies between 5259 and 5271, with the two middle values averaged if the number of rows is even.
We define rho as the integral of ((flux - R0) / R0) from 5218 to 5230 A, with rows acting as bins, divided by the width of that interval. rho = 0.06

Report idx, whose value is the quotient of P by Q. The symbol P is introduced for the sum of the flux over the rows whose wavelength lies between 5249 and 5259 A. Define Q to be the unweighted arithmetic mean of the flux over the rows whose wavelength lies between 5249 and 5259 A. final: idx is 4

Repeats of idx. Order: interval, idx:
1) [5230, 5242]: 5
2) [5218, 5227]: 4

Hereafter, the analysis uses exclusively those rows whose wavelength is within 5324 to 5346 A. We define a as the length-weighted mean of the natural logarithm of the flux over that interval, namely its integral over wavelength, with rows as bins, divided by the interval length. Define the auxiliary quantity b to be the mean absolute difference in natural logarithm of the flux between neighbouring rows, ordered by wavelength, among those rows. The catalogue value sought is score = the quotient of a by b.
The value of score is 313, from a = 5.31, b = 0.0170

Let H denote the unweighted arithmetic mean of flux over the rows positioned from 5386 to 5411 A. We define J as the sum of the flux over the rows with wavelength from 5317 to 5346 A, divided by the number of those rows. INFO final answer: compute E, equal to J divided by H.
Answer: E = 0.99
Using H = 205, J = 204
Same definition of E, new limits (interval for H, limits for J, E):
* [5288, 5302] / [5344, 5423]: 0.97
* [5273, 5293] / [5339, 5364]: 1.04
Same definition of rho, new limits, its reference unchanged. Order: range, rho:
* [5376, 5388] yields 0.08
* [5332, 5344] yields 0.10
